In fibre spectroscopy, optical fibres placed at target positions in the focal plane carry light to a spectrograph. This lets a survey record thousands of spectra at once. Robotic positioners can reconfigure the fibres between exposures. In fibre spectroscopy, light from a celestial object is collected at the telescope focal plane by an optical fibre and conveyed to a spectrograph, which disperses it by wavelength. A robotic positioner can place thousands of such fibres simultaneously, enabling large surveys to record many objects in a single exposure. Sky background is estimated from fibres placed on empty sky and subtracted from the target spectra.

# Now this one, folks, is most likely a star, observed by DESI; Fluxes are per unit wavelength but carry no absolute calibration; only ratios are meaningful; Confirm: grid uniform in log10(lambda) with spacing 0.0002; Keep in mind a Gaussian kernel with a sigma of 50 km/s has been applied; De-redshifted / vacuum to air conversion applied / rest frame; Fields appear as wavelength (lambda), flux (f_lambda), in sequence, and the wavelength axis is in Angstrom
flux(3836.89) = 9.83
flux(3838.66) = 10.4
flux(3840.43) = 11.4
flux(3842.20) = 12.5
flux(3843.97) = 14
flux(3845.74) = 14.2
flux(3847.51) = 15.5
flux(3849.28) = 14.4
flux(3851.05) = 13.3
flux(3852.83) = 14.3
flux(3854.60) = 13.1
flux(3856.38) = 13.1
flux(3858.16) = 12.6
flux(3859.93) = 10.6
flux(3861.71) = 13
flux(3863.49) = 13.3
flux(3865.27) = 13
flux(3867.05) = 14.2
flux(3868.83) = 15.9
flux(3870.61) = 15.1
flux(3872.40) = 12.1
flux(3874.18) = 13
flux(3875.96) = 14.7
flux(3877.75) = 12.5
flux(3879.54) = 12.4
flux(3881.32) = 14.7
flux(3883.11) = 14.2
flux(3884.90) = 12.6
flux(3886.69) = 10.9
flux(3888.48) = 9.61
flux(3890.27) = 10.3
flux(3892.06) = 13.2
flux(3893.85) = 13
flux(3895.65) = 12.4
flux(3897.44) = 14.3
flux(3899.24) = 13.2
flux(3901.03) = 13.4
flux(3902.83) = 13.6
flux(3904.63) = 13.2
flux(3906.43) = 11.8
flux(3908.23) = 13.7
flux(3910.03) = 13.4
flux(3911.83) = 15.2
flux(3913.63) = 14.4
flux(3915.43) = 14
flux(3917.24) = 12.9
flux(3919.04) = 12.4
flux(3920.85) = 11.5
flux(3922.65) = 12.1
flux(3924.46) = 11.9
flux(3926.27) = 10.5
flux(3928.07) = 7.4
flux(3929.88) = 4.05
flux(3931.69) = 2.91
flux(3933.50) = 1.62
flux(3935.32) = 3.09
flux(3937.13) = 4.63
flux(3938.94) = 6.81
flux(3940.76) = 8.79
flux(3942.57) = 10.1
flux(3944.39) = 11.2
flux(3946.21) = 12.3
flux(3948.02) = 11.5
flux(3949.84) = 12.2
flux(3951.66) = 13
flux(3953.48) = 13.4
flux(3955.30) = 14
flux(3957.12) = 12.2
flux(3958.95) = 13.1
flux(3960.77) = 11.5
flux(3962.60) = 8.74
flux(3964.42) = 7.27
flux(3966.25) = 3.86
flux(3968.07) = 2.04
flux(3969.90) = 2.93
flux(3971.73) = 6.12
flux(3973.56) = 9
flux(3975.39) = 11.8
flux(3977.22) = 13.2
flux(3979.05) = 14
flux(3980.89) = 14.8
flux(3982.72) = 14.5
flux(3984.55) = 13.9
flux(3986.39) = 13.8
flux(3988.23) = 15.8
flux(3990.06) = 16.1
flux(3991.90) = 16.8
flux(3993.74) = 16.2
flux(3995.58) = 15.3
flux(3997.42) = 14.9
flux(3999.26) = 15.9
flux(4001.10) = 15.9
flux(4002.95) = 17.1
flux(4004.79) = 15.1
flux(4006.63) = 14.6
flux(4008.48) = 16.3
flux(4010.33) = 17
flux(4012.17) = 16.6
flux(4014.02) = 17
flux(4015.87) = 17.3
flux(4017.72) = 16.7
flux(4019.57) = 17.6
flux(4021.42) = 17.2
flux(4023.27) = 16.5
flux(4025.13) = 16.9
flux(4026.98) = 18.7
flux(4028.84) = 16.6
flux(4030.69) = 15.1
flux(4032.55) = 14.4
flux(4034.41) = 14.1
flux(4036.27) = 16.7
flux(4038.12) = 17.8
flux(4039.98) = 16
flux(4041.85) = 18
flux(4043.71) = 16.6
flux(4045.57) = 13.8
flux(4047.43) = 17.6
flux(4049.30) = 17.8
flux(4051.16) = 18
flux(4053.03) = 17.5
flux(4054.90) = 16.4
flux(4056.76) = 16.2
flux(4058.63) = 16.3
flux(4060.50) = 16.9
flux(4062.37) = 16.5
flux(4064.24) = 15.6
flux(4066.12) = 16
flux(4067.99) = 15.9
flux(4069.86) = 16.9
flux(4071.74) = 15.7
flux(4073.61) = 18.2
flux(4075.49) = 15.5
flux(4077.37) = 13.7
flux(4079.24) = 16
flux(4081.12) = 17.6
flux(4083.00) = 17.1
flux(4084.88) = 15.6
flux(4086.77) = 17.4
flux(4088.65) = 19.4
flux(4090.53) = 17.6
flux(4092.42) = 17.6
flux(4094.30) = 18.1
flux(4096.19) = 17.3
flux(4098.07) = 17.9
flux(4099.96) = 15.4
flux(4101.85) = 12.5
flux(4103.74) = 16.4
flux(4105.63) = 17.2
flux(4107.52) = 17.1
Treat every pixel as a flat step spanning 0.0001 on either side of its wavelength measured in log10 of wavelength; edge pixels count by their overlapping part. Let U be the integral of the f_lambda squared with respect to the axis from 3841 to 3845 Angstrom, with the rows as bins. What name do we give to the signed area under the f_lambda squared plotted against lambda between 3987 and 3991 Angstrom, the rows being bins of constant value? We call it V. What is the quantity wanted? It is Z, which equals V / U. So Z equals 1.4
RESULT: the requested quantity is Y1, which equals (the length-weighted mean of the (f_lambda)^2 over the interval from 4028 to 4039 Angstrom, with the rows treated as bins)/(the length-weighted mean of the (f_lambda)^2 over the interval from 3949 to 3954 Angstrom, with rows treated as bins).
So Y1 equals 1.52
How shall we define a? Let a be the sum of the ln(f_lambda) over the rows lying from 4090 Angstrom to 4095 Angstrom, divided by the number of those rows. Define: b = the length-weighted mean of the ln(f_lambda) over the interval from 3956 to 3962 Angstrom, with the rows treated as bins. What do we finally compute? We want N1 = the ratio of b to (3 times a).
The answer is 0.288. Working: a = 2.877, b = 2.49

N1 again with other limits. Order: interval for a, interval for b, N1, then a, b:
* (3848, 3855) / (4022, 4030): 0.361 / 2.622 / 2.84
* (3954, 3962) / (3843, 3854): 0.349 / 2.539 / 2.66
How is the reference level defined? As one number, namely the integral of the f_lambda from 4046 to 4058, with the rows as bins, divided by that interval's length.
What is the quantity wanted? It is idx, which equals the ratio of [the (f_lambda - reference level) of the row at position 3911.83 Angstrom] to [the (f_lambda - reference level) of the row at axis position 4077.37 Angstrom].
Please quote 0.6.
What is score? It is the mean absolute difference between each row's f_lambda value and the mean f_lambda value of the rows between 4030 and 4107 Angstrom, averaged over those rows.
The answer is 1.1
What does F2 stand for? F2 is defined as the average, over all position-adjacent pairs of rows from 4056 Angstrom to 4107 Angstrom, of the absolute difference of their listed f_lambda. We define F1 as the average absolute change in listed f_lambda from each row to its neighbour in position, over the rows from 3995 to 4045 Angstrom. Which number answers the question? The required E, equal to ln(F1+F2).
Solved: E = 0.871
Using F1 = 1.03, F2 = 1.35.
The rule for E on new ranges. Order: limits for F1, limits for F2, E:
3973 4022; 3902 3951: 0.741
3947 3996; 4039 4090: 0.963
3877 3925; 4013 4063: 0.732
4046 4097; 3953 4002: 0.848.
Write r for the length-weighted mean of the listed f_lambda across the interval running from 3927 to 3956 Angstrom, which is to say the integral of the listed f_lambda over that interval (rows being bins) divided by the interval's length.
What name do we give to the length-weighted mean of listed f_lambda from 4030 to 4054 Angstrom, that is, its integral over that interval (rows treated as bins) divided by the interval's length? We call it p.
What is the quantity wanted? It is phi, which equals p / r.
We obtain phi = 1.9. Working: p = 16.4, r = 8.5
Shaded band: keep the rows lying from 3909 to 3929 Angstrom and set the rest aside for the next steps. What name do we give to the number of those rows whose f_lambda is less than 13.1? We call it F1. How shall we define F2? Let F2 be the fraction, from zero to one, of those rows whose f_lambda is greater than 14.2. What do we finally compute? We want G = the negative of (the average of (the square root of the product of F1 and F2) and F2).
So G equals -0.7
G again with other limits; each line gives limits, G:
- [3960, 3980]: 0.0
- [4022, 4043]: -0.5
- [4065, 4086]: -0.5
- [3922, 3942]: 0.0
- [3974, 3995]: -0.6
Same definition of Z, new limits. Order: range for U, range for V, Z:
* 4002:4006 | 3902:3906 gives 0.7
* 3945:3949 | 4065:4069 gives 1.8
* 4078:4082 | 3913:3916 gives 0.5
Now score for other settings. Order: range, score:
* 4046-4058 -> 0.6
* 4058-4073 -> 0.4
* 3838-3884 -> 1.1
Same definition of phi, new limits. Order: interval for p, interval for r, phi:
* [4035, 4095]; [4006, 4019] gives 1.0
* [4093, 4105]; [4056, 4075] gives 1.0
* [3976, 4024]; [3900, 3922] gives 1.2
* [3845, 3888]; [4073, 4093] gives 0.8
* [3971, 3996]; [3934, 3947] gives 1.7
